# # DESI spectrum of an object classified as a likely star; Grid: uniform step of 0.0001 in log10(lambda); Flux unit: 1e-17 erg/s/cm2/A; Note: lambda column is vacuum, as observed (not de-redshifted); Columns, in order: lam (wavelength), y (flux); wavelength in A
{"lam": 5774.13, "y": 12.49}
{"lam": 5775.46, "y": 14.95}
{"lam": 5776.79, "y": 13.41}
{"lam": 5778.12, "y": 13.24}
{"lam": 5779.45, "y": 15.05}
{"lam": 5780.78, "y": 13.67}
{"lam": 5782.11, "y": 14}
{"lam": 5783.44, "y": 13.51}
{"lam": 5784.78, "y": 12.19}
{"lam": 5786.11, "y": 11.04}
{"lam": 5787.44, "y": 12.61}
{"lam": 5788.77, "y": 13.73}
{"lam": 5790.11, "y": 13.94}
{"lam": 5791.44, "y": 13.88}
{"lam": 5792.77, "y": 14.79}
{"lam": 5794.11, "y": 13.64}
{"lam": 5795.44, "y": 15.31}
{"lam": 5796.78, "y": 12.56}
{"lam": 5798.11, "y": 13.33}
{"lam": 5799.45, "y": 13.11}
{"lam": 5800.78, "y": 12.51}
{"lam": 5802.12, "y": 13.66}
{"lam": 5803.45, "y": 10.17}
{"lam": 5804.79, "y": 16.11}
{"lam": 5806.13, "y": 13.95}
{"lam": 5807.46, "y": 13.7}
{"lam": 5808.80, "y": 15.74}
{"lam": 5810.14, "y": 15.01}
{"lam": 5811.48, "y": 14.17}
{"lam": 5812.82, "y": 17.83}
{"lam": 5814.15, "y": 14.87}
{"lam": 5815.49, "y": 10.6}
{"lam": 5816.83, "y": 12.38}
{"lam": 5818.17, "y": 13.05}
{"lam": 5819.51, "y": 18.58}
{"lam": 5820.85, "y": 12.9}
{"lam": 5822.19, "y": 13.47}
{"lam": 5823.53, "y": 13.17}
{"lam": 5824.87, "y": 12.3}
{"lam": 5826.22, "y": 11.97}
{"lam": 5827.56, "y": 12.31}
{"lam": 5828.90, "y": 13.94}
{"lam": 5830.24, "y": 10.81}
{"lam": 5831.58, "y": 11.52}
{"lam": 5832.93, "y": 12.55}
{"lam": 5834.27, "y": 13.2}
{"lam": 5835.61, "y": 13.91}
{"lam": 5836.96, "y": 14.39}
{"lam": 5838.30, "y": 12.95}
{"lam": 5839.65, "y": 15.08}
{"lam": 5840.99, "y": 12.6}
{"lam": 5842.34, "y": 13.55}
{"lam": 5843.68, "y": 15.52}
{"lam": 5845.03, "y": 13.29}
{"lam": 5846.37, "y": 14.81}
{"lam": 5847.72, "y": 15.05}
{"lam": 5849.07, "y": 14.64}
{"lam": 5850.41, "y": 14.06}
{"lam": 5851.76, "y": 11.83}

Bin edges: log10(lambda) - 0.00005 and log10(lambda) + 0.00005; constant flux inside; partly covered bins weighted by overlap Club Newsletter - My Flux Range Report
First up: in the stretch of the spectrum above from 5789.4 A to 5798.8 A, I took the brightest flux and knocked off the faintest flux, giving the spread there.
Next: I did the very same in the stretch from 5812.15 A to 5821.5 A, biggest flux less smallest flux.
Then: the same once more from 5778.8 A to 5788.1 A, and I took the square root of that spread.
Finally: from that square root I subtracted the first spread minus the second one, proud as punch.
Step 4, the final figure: 7.2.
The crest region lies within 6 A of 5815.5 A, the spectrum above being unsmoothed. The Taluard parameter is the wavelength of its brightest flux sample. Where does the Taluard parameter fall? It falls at 5819.51 A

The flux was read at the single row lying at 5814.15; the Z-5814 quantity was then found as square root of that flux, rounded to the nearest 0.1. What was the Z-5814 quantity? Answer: 3.9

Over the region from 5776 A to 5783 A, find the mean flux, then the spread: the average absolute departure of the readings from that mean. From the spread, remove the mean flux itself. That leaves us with -13.4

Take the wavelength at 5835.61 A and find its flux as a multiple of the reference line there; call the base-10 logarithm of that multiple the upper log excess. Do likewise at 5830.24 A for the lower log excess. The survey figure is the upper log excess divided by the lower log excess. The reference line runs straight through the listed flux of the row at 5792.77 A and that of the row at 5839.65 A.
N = 0.24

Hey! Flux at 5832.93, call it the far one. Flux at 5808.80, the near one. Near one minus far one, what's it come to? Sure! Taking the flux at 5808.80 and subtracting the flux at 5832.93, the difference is 3.2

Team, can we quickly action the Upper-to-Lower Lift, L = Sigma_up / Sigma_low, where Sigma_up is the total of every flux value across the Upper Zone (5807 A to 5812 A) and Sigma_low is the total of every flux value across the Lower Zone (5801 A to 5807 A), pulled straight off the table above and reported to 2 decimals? 1.09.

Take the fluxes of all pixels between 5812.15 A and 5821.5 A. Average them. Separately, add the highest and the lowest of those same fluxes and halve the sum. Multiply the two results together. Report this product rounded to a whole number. 209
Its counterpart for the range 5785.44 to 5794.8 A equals 173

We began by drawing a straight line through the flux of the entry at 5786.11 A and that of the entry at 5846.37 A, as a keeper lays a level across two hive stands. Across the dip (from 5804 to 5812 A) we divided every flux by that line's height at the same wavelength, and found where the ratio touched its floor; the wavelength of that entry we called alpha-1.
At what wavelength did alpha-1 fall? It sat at 5807.46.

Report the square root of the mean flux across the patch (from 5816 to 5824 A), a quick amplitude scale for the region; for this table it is 3.73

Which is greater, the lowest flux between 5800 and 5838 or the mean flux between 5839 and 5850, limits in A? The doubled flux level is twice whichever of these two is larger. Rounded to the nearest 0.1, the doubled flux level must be 28.6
